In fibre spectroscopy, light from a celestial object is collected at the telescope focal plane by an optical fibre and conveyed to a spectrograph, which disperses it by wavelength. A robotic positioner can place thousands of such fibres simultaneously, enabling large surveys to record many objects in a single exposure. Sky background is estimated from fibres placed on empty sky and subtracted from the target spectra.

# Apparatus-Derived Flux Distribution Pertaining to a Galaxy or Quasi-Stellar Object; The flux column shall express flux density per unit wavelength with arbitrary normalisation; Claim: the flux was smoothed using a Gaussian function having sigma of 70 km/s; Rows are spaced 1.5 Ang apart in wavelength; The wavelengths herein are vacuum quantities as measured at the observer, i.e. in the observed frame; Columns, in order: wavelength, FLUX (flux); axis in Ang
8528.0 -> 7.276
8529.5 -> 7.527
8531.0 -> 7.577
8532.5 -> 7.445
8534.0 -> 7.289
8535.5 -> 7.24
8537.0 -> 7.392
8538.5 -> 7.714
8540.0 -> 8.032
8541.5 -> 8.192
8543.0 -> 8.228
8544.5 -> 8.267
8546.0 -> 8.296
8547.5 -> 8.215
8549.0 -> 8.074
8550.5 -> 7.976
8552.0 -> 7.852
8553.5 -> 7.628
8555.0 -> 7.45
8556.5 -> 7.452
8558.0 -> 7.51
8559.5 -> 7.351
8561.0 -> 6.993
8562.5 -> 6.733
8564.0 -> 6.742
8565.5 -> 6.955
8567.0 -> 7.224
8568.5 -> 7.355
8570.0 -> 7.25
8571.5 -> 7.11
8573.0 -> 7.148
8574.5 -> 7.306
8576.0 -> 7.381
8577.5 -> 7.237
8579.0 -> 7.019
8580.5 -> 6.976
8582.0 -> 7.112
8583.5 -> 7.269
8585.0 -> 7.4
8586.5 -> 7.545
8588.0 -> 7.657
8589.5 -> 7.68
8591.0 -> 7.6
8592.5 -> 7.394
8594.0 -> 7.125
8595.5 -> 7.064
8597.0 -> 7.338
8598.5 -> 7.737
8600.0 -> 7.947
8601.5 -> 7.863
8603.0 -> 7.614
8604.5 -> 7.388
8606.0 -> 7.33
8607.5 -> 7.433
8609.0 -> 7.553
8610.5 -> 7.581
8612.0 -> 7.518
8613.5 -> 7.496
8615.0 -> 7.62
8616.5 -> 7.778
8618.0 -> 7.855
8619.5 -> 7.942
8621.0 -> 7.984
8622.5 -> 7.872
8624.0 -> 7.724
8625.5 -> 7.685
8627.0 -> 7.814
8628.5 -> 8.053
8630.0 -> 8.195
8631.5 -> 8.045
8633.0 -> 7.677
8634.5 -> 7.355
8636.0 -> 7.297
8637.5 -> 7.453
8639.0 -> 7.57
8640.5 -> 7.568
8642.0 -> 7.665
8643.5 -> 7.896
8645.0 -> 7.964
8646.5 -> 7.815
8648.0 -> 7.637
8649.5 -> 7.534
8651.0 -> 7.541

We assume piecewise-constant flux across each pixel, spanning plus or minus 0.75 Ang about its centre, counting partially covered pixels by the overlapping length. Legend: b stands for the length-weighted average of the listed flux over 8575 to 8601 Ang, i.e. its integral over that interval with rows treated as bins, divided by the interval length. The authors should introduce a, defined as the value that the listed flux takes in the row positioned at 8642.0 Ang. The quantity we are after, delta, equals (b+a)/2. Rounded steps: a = 7.665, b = 7.39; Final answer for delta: 7.53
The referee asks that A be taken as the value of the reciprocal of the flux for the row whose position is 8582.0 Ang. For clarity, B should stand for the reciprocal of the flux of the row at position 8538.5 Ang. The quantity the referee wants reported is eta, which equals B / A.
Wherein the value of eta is 0.92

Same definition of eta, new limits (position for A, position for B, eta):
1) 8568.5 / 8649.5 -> 0.98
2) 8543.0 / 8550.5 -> 1.03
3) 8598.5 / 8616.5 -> 0.99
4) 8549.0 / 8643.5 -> 1.02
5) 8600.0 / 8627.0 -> 1.02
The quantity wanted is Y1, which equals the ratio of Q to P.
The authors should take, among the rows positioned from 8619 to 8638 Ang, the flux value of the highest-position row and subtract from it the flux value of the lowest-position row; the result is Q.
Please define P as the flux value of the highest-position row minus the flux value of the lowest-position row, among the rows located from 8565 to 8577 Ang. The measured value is -1.1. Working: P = 0.4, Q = -0.5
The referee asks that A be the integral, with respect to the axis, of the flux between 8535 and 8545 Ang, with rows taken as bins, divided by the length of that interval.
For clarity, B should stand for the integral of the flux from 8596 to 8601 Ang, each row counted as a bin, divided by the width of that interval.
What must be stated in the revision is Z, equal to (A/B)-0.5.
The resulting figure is 0.53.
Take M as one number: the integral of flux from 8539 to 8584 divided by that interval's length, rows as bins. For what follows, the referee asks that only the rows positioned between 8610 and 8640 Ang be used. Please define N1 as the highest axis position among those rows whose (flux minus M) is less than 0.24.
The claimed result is 8639.0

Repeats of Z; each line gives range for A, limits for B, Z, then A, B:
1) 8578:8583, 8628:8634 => 0.39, 7.06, 7.96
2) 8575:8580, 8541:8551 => 0.38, 7.21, 8.18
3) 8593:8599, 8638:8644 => 0.45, 7.30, 7.66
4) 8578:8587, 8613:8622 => 0.43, 7.21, 7.79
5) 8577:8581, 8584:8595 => 0.45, 7.07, 7.47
